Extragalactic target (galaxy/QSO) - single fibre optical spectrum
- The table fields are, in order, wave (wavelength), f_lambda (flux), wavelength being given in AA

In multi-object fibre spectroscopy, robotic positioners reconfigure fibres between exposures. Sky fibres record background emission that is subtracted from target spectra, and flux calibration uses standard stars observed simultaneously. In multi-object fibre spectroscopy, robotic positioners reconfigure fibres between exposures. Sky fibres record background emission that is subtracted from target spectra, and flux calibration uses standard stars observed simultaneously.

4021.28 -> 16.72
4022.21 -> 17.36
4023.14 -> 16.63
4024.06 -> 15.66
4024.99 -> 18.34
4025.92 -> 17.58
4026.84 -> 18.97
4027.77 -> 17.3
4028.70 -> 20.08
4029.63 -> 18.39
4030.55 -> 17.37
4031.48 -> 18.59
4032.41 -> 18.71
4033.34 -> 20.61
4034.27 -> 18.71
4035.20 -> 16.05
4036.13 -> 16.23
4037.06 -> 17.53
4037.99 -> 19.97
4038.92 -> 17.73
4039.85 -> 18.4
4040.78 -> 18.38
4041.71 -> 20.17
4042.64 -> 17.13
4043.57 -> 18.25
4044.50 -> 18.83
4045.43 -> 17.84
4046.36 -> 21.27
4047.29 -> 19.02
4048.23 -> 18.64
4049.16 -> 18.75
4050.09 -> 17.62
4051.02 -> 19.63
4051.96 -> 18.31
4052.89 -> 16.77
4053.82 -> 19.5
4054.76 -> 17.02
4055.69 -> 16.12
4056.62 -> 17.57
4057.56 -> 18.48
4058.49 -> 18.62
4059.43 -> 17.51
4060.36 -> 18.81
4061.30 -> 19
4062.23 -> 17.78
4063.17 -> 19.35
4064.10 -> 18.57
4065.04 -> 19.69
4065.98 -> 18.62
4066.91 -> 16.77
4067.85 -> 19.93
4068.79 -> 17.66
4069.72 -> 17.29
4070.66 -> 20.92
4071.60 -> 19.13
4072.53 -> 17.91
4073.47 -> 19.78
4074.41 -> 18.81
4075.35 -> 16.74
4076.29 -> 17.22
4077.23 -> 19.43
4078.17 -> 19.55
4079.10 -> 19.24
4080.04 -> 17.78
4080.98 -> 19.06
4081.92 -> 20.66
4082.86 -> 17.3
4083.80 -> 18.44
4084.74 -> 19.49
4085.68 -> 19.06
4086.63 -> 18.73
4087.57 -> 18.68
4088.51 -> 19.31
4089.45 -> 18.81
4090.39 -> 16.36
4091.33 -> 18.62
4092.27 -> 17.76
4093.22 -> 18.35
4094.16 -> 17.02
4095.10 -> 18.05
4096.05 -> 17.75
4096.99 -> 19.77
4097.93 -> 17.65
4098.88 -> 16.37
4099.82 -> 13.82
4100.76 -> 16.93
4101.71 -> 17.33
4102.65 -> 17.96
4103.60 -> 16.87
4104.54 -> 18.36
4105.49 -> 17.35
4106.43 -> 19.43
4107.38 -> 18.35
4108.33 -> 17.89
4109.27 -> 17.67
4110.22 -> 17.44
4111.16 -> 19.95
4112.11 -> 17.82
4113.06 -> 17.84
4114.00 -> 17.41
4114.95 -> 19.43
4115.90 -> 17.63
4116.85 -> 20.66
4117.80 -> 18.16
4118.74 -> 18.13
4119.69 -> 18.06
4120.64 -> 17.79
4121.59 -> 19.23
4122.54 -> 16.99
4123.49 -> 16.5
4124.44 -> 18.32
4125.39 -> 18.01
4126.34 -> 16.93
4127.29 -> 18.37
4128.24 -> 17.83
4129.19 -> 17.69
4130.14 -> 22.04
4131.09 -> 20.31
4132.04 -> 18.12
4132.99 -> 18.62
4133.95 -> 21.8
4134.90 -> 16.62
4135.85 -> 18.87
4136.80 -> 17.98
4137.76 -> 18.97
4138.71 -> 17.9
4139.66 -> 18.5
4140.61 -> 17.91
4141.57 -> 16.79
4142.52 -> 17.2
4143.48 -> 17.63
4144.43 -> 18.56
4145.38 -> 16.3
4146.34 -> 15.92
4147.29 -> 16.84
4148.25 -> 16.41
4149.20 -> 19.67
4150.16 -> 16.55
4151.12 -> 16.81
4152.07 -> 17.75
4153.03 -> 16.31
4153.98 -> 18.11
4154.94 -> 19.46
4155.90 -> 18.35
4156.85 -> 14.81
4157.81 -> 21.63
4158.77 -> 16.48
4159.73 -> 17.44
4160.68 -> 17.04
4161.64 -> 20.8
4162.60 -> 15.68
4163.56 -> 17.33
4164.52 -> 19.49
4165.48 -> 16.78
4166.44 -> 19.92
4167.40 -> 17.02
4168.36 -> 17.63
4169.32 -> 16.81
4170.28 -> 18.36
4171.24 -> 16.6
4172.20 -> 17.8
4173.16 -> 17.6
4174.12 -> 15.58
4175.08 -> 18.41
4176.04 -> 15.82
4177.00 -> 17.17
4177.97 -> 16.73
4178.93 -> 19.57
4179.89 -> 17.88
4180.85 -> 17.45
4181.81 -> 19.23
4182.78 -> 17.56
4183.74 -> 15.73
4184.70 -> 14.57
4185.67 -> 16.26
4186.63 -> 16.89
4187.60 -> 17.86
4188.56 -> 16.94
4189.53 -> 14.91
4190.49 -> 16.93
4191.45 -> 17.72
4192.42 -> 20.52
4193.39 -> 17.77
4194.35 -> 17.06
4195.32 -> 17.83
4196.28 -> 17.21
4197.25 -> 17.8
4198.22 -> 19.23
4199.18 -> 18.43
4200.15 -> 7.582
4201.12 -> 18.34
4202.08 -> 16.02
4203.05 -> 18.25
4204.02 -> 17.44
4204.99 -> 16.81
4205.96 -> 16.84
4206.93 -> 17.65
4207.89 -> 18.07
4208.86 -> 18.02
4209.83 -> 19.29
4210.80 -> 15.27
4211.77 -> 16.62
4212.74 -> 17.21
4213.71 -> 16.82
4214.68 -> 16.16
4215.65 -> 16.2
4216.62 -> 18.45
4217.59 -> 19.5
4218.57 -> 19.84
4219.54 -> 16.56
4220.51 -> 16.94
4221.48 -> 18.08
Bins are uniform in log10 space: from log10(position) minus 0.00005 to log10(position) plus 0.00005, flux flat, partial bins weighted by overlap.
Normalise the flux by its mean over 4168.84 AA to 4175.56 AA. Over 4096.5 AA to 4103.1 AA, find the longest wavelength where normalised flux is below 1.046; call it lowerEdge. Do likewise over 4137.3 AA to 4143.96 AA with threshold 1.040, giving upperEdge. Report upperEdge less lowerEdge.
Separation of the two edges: 40.8 AA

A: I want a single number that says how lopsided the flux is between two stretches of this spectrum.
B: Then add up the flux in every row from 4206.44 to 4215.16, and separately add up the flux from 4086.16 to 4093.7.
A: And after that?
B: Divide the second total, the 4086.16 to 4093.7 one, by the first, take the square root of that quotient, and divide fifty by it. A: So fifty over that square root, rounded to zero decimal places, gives 51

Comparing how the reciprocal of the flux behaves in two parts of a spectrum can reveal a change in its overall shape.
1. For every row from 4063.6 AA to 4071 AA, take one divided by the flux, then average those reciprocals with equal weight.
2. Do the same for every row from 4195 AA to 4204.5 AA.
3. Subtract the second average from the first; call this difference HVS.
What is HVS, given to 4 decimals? -0.0100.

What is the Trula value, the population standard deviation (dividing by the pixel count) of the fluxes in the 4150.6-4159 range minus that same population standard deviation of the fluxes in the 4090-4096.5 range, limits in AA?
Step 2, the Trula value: 1.2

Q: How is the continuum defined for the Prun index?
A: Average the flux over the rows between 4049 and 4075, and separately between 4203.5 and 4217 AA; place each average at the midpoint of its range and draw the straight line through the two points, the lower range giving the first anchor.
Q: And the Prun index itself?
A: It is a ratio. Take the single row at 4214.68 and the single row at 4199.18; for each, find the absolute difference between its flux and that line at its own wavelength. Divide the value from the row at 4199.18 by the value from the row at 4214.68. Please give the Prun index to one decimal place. 1.1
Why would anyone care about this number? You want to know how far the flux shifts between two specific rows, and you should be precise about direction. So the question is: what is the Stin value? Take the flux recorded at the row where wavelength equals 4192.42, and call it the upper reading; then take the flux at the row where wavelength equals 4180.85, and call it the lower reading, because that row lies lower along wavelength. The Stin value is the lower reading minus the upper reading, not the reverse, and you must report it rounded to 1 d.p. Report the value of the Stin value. -3.1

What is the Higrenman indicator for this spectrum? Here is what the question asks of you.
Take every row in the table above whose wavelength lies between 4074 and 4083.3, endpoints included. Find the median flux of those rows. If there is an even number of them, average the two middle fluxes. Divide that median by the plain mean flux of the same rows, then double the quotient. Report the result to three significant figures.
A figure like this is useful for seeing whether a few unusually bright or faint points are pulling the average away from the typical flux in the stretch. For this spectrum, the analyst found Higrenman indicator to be 2.04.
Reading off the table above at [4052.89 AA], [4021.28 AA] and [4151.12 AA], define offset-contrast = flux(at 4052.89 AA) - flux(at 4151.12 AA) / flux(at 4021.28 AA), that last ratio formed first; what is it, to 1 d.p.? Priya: 15.8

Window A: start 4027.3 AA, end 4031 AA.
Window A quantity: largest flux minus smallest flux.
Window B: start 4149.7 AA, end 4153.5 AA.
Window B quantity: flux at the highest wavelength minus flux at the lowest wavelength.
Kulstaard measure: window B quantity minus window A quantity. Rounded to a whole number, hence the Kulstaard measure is -3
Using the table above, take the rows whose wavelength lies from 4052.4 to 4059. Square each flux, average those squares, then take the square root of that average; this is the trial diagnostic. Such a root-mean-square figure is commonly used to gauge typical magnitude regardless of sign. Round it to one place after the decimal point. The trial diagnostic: 17.8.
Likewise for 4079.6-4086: 18.9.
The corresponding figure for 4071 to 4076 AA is 18.5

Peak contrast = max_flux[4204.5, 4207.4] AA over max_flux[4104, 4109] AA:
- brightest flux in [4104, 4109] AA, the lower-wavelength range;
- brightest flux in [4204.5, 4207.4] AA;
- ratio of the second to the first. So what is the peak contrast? 0.91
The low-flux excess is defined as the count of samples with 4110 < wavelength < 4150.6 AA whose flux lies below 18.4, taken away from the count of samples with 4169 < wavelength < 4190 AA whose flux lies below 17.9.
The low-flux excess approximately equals -12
